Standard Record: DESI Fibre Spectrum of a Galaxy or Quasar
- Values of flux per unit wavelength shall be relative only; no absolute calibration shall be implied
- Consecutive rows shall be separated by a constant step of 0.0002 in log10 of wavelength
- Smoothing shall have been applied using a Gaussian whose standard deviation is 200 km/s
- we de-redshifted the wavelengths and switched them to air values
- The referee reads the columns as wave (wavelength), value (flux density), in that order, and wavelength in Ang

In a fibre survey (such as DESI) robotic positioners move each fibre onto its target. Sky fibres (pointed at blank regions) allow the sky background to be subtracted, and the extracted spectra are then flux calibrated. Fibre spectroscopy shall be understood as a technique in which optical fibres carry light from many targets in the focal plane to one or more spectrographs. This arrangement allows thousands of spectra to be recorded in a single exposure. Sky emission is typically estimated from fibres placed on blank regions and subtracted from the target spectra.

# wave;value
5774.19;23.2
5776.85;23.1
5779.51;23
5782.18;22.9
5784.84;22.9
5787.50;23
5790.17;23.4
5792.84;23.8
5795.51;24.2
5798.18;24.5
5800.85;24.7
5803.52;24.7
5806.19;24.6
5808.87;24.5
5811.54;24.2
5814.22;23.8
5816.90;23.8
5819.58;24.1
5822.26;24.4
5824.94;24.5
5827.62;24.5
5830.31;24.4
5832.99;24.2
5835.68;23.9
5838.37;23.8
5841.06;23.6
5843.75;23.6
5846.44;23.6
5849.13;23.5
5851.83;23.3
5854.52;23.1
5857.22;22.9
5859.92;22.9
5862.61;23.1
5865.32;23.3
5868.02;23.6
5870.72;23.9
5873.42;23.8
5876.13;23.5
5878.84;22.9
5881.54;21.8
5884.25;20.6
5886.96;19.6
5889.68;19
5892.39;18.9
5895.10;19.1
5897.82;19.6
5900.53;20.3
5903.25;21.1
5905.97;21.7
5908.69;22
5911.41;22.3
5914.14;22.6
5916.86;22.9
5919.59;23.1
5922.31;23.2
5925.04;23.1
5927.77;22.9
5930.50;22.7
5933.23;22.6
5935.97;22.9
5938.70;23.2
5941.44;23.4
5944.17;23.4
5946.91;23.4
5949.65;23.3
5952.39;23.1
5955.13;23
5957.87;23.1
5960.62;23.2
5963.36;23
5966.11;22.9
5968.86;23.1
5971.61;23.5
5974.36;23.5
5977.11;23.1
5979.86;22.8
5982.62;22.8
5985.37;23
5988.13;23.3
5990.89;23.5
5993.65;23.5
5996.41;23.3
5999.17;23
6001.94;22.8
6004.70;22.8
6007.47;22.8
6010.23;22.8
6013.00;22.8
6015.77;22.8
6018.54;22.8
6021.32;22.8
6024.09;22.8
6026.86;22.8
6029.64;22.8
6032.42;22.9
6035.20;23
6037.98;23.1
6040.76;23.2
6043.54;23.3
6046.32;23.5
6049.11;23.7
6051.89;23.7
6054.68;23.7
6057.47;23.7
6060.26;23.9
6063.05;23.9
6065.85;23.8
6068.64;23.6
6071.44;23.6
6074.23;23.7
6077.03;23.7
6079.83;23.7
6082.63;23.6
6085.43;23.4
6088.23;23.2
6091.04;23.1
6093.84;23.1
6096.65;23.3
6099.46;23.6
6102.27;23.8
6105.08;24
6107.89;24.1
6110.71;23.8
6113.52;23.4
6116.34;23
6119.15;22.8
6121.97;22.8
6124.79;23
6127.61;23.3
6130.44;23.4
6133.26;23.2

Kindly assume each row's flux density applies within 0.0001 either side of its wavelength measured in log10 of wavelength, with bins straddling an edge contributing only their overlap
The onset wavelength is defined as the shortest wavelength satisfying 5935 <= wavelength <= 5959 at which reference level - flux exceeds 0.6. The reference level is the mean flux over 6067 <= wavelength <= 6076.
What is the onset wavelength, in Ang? 5935.97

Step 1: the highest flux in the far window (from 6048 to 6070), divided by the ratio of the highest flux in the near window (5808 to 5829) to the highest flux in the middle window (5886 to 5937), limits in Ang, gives 22.6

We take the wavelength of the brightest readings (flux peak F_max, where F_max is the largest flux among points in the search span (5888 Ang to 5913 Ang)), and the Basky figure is 5911.41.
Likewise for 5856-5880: 5870.72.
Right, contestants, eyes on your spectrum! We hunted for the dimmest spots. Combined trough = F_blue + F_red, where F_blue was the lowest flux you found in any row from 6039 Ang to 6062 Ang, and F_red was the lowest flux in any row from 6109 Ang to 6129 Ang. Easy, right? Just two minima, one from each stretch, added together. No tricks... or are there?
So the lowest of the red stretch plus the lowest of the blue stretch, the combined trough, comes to 46.0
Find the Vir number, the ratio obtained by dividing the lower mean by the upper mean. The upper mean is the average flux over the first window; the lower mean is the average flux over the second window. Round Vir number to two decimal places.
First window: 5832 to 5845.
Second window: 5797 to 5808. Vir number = 1.03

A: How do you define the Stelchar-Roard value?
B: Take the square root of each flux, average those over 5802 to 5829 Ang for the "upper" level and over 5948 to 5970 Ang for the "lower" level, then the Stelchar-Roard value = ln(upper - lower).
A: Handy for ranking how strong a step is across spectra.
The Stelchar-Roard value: -2.1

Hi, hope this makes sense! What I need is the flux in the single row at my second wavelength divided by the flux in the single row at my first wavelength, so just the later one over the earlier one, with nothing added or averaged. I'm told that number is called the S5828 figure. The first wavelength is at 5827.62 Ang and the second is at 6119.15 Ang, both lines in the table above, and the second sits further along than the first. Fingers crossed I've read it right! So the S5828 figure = 0.93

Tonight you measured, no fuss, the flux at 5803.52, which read 24.7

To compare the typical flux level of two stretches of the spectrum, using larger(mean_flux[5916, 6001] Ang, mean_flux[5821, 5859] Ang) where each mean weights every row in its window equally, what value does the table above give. 23.8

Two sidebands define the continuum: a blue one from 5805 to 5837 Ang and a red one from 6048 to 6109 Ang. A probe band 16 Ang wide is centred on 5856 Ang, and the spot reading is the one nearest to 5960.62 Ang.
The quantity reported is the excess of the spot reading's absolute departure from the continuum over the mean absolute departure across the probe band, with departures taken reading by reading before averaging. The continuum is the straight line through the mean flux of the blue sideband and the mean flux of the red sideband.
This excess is 0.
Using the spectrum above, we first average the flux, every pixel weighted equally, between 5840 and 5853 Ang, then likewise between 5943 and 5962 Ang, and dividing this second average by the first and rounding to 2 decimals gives 0.99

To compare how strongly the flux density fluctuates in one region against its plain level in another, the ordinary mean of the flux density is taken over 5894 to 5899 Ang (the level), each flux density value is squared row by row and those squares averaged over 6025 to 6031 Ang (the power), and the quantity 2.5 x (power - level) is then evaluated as 1251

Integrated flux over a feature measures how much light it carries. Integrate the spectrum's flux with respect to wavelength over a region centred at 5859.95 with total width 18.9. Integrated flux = 438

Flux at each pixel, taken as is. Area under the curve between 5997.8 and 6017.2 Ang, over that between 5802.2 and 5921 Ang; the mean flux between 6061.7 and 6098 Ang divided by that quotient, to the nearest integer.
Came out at 144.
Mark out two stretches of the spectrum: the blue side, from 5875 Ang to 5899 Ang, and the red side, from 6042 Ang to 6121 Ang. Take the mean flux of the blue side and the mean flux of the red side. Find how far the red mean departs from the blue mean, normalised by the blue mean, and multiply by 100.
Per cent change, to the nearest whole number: 15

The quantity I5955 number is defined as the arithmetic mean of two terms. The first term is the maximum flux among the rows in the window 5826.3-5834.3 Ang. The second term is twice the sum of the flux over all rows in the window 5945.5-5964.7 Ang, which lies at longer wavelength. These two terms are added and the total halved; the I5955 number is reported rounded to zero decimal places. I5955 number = 174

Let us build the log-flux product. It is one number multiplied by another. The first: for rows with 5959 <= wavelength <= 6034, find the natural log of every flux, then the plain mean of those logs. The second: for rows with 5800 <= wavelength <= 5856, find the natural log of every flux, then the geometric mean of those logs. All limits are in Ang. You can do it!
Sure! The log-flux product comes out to 9.97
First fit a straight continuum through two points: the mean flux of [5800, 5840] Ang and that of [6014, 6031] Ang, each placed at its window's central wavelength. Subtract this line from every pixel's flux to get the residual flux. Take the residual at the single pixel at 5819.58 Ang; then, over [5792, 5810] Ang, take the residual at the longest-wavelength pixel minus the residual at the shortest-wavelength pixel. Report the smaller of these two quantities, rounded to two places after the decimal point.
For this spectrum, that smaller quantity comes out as -0.17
